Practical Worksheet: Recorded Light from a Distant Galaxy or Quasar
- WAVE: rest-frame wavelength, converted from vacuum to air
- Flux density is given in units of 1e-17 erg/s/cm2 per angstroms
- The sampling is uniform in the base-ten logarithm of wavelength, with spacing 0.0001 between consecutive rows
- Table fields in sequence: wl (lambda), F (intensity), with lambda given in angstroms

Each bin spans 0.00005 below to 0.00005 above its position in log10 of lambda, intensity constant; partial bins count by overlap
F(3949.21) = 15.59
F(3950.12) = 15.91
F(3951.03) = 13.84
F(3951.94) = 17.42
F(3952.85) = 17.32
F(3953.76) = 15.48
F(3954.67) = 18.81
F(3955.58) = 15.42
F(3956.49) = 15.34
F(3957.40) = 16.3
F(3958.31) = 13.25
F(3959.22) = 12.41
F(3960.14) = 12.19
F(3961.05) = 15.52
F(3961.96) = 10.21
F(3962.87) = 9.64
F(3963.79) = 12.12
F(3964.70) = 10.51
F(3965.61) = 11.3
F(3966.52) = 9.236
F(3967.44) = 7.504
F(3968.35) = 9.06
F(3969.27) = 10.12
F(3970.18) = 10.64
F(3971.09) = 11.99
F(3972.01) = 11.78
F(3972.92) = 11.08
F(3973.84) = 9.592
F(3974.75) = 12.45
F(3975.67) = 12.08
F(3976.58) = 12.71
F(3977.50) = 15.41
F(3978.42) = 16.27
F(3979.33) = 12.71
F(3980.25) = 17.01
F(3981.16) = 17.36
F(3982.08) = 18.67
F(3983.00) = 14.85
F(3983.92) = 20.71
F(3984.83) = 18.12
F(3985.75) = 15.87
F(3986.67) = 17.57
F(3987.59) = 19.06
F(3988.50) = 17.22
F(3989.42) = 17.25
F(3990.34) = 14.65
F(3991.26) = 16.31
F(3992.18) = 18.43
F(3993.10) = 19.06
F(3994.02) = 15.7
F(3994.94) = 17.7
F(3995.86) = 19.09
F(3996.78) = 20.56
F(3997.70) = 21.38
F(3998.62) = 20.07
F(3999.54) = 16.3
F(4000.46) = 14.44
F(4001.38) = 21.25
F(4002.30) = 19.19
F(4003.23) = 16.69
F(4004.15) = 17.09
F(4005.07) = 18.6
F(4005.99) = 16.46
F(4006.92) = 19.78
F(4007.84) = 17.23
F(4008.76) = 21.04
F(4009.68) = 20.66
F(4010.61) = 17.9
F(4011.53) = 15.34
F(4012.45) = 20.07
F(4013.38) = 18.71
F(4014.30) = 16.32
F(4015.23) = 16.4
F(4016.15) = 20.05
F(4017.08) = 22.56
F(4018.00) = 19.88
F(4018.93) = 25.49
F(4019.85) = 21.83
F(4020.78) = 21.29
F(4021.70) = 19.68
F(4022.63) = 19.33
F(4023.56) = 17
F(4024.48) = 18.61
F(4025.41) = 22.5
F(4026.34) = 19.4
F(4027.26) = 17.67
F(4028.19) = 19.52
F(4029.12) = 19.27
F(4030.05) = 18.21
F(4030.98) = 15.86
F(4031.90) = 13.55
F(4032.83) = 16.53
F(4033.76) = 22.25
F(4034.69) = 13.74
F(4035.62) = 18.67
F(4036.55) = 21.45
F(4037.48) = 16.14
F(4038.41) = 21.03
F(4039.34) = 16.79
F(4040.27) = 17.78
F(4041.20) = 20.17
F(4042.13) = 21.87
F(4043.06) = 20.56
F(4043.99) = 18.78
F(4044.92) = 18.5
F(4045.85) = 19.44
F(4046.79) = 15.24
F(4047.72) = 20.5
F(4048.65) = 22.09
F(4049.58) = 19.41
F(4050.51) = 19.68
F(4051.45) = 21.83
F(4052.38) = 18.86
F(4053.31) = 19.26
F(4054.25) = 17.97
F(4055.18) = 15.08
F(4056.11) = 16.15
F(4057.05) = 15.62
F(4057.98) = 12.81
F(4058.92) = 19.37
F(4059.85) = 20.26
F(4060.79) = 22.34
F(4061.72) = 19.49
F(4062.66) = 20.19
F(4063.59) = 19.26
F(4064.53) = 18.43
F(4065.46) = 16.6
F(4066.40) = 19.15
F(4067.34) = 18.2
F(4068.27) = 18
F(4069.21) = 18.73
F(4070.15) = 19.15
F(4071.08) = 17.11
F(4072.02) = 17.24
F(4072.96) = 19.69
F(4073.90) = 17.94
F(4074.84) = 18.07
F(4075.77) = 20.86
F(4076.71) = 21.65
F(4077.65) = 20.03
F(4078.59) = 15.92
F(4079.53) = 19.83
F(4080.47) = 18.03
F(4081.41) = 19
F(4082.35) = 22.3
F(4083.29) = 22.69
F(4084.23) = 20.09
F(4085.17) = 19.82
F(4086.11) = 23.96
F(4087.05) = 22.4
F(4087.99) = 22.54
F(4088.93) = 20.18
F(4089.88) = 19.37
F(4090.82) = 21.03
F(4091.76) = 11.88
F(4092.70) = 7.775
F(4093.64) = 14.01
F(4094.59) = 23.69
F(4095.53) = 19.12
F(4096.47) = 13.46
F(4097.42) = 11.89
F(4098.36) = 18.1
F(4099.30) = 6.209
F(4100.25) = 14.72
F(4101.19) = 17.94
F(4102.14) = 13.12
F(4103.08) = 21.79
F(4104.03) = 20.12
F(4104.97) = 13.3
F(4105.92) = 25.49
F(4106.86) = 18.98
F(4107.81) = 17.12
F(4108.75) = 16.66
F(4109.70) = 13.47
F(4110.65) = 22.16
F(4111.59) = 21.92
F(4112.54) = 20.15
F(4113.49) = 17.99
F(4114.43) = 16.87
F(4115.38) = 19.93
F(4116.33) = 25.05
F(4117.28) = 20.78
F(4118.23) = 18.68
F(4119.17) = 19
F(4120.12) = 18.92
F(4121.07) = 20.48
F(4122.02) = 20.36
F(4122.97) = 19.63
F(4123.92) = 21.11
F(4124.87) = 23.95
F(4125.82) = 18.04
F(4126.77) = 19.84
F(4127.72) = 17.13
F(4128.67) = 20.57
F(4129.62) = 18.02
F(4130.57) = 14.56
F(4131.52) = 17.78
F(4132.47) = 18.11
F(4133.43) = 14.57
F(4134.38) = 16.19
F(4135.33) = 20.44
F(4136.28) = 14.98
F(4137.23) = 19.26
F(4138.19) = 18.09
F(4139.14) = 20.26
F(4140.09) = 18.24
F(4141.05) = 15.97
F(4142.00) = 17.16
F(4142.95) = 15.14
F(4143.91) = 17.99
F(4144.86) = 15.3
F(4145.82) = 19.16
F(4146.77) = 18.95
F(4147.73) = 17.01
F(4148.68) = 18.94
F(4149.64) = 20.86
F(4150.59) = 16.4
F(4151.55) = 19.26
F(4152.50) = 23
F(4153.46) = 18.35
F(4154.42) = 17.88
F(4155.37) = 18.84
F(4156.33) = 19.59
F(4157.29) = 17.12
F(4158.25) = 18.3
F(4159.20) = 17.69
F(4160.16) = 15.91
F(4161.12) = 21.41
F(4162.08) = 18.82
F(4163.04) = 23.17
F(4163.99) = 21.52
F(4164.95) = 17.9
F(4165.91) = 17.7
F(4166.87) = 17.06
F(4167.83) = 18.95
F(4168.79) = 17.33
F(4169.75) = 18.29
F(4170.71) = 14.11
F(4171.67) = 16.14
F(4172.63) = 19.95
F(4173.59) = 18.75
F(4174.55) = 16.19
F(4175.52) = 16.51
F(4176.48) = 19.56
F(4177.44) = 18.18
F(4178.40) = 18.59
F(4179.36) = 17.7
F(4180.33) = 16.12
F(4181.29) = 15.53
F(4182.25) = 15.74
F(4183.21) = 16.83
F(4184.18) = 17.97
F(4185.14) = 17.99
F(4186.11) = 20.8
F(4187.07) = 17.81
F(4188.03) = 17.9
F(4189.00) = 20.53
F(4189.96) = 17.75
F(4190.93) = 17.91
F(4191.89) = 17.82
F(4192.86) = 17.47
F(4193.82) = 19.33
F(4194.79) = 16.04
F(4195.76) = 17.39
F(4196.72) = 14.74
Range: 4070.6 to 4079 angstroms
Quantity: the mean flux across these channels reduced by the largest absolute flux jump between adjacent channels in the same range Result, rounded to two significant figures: 15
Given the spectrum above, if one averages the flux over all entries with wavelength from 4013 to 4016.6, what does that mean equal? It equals 17.9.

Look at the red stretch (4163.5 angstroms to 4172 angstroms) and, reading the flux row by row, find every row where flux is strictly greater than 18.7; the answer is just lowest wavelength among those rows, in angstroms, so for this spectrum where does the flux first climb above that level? 4163.99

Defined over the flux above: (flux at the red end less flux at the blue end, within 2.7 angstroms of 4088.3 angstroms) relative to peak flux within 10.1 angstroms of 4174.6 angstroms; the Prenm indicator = -0.15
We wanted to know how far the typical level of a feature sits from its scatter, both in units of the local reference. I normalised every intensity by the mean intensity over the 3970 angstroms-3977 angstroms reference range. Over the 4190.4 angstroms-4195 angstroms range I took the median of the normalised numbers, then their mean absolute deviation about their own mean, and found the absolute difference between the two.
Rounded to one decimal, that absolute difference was 1.5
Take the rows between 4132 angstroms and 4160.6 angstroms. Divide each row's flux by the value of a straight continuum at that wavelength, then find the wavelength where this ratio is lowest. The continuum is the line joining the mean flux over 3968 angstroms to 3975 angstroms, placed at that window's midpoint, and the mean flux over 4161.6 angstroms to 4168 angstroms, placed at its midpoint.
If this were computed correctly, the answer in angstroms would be 4133.43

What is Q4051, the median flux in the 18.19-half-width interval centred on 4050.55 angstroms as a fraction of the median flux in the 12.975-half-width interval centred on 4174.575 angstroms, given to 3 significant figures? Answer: 1.07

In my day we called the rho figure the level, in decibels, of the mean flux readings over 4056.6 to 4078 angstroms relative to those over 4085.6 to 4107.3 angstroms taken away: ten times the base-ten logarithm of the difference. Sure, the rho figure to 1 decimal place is 1.0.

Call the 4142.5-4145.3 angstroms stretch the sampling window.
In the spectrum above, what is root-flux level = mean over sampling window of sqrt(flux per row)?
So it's 4.01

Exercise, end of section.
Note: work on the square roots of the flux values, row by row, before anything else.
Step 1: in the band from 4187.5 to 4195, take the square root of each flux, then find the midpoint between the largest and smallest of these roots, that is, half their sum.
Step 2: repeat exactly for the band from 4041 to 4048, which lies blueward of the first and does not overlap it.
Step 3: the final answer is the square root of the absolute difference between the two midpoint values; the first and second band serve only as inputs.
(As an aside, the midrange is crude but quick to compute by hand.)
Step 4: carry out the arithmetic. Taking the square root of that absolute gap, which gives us 0.15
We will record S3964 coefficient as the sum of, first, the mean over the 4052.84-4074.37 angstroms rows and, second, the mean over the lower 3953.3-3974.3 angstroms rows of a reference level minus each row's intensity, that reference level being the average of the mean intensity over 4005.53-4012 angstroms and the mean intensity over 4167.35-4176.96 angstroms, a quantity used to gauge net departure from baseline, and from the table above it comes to 5.6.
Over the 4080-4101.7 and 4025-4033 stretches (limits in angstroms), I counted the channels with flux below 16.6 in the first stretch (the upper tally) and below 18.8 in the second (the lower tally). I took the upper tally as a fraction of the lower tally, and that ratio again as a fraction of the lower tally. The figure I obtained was 0.28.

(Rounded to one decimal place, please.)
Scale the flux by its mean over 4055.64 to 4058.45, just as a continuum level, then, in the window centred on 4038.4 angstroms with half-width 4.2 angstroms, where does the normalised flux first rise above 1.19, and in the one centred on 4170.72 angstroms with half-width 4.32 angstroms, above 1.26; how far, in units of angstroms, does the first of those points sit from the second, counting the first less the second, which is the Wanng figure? -132.2 angstroms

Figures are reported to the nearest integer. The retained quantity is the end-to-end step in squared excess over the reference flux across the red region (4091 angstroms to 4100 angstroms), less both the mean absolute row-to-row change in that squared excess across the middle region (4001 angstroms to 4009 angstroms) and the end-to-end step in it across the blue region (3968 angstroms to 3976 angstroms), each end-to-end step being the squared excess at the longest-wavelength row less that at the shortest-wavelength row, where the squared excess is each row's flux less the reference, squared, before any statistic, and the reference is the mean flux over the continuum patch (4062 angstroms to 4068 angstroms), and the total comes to 154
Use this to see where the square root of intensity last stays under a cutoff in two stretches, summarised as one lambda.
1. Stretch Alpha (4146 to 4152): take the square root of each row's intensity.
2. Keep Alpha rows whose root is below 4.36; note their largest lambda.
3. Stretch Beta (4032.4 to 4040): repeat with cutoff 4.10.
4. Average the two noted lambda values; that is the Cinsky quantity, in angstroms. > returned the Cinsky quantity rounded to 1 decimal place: 4095.0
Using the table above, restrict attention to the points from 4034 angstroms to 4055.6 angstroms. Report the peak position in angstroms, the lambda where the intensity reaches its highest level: 4048.65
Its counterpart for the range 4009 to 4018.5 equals 4017.08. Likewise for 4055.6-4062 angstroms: 4060.79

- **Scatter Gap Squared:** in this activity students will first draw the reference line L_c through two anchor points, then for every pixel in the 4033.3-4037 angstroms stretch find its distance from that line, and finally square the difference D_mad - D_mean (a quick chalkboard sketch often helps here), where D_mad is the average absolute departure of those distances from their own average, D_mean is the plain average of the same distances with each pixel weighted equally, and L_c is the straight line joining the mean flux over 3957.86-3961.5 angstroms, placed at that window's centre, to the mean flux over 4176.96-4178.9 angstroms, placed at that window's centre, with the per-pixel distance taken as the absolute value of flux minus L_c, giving 6.0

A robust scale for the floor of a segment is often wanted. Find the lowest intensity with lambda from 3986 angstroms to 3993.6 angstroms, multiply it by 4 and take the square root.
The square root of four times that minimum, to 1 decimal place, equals 7.7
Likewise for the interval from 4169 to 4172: 7.5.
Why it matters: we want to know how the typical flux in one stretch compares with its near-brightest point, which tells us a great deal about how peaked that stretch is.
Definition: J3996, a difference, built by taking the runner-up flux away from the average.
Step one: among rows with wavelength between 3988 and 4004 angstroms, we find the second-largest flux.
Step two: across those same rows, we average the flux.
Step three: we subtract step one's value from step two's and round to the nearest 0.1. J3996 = -3.3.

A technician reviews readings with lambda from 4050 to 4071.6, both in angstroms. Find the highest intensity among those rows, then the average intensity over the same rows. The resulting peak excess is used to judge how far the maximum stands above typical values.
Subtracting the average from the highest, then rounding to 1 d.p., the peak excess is 3.9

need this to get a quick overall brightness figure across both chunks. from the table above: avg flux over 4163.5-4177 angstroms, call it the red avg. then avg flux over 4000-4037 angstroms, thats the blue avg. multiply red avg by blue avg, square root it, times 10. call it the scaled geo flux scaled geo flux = 183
